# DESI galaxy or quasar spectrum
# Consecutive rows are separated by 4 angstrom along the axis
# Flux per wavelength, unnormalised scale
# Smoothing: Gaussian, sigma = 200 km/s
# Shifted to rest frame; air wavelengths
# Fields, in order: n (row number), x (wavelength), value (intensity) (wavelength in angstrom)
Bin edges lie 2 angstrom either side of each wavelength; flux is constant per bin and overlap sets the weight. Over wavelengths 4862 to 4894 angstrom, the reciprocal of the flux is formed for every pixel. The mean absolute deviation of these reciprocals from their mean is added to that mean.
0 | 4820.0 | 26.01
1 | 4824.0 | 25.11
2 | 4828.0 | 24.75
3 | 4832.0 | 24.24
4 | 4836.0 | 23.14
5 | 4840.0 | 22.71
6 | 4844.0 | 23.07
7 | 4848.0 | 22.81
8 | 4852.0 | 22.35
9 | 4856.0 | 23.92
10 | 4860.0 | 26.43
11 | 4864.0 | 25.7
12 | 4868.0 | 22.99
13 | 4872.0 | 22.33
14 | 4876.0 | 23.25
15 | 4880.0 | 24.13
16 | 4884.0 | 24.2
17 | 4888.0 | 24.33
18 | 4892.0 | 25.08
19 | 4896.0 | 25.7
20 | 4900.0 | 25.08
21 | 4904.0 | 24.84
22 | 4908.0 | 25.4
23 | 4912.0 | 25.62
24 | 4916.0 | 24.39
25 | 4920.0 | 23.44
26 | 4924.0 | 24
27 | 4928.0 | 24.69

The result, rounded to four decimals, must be 0.0433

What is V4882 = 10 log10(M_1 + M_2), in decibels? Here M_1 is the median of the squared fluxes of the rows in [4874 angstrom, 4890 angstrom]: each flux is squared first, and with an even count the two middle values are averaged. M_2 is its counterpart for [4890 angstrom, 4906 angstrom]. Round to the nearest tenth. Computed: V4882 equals 30.8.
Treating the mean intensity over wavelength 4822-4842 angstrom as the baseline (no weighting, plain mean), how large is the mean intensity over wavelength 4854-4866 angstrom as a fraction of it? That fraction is 1.06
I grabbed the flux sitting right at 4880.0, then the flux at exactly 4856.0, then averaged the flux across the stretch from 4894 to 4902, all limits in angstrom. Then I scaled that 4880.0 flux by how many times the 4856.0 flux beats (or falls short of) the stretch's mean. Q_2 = 22.7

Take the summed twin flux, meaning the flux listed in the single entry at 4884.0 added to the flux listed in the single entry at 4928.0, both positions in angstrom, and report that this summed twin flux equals 48.9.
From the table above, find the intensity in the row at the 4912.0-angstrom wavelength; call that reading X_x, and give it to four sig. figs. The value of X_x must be 25.62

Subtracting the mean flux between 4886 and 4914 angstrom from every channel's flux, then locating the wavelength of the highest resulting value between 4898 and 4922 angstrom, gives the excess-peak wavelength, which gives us 4912.0 angstrom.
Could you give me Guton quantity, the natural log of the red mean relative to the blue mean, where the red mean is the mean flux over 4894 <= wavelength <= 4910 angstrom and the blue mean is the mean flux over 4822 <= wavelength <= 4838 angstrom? 0.038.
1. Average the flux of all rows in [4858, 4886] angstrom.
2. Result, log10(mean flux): 1.38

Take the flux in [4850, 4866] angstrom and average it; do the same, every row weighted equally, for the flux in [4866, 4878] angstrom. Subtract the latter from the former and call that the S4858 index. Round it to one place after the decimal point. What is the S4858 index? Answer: 1.7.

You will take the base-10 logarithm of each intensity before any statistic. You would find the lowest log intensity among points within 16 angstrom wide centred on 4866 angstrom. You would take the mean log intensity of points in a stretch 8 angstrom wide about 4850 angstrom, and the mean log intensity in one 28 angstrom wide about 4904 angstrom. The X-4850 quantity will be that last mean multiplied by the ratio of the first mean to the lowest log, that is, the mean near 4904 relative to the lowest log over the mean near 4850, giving 1.41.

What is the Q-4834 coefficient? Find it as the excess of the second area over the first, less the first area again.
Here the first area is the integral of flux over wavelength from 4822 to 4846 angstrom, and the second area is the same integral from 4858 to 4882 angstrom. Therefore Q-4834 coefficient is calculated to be -565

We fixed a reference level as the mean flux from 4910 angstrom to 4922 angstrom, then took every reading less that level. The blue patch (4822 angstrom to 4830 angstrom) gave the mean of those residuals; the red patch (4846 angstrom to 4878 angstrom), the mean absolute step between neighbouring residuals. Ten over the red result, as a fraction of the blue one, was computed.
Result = 16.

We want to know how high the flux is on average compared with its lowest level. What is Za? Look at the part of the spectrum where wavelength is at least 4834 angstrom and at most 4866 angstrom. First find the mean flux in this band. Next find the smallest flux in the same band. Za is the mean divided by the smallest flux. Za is 1.06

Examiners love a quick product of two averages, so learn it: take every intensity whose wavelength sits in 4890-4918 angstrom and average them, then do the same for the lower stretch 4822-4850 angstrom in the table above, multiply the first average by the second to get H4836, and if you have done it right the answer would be 596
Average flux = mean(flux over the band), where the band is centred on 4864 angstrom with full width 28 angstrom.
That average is 23.9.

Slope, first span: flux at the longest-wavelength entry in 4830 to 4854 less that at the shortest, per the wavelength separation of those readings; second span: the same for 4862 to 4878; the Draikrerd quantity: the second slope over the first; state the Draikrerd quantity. 2.2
